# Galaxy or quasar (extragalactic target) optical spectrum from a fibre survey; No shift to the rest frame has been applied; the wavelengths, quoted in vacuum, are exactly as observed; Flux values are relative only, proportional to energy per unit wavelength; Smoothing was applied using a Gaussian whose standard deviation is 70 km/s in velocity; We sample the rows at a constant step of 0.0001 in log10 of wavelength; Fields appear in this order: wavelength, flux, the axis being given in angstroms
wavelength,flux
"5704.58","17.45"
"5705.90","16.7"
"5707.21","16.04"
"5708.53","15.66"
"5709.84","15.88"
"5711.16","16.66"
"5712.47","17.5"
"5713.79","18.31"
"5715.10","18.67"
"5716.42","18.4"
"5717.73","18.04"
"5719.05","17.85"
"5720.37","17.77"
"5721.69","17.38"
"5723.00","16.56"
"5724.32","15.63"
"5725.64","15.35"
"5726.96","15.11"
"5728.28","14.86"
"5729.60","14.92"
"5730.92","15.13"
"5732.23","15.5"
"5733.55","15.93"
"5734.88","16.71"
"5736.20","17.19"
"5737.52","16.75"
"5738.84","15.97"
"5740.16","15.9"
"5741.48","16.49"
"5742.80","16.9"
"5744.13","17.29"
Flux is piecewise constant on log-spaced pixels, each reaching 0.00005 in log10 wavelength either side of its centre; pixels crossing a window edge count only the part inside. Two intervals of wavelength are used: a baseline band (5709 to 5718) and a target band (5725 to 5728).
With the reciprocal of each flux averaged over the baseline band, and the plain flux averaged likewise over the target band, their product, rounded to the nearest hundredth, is 0.87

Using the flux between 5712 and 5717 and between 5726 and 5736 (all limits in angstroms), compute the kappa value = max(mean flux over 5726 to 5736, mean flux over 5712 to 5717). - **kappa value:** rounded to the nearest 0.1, 18.2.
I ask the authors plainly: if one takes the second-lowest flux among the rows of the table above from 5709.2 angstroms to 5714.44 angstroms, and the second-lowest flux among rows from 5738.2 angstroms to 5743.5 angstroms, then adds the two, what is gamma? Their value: 32.6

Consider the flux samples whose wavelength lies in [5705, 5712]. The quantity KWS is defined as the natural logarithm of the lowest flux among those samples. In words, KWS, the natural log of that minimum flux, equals 2.75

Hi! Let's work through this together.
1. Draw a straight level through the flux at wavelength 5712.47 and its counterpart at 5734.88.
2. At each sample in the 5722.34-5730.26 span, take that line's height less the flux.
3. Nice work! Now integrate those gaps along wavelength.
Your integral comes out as 13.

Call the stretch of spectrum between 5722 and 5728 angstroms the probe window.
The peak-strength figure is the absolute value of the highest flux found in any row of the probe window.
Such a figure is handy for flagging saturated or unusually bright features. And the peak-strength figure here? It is 16.6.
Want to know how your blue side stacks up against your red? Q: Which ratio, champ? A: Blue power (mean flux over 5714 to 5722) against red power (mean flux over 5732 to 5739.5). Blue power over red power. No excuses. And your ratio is 1.10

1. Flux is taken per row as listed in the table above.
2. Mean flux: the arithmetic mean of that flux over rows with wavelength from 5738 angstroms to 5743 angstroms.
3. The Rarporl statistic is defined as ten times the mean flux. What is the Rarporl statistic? 163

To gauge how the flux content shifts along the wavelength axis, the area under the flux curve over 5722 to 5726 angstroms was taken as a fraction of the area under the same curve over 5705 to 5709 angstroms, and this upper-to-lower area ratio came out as 0.99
